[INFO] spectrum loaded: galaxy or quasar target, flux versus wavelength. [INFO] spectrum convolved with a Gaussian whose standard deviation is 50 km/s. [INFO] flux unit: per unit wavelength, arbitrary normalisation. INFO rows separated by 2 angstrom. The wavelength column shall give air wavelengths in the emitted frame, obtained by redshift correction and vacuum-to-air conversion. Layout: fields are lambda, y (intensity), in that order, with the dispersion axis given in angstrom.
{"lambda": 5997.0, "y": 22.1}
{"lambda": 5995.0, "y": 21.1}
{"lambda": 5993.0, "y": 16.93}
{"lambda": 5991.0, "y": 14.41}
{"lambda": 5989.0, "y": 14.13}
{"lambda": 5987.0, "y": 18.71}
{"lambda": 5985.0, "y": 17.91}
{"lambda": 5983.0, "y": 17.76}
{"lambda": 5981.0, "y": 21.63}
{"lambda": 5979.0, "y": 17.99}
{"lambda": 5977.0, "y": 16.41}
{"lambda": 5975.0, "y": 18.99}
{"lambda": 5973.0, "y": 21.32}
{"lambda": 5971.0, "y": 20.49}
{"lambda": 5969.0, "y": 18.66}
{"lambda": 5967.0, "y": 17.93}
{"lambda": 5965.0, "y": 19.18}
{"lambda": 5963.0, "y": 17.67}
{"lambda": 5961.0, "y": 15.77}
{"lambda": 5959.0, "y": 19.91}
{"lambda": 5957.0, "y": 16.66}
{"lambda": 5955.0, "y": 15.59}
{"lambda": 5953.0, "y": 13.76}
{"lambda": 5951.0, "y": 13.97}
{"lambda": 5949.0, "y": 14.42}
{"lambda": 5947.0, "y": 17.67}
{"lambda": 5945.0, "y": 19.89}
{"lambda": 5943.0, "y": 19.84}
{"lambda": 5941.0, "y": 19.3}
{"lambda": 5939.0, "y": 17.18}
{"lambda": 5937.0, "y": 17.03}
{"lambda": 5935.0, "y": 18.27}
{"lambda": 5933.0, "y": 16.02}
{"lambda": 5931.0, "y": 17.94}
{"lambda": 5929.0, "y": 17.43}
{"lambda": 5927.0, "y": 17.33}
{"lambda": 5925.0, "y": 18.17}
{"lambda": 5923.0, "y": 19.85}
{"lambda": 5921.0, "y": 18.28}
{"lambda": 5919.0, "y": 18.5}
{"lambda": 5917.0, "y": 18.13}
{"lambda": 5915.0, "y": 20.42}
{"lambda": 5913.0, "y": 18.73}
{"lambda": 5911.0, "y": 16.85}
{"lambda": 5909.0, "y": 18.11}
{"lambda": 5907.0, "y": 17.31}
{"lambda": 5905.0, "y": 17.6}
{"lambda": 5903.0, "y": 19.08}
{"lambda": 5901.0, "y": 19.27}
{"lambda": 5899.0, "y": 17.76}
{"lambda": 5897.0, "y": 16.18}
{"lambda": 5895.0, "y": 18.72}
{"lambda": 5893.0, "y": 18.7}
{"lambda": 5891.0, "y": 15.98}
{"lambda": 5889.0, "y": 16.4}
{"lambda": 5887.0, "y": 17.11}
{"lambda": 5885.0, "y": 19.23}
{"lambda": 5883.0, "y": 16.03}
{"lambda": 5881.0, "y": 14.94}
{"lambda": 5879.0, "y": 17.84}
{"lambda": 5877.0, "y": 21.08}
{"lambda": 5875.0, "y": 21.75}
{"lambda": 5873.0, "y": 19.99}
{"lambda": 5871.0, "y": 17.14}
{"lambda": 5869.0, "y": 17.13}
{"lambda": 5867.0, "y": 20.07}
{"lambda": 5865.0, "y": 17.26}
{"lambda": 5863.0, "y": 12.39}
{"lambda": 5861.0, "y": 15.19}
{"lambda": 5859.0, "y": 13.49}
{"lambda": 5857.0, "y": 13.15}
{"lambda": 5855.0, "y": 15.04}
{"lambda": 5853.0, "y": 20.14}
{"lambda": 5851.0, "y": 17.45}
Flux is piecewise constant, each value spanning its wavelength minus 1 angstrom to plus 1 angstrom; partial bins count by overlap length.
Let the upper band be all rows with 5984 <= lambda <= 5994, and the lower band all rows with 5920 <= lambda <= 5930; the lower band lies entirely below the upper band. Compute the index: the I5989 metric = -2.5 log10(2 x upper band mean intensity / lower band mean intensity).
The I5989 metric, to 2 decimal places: -0.64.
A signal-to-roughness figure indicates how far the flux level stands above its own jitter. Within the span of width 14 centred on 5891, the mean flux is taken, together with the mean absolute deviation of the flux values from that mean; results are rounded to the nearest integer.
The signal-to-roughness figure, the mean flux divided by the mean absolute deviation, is 14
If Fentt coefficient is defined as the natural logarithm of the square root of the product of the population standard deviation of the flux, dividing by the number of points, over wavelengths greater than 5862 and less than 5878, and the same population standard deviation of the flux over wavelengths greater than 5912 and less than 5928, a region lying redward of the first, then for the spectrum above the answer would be 0.5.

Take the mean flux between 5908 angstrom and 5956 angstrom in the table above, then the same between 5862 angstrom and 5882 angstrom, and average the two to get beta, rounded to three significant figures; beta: 17.8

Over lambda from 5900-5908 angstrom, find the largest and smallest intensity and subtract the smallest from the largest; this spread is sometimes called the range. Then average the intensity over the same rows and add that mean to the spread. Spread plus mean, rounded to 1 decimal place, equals 20.3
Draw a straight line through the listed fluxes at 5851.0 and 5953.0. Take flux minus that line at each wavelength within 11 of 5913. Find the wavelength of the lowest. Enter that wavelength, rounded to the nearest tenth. 5911.0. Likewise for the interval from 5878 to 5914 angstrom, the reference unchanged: 5881.0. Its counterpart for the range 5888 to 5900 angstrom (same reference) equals 5891.0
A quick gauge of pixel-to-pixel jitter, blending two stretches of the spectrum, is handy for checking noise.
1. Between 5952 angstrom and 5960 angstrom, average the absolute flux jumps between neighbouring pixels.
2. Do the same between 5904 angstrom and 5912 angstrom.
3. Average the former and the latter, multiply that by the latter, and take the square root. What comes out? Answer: 1.1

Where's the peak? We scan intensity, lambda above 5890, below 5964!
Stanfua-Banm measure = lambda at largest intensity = 5915.0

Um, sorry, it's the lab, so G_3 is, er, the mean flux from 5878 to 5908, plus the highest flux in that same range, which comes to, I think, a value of 36.7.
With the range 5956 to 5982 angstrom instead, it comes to 40.3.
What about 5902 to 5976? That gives 39.2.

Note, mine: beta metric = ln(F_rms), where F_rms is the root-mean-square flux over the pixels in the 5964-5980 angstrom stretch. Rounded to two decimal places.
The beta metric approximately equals 2.94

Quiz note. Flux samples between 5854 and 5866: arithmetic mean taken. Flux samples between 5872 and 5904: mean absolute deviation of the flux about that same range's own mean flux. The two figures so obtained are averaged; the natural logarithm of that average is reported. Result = 2.08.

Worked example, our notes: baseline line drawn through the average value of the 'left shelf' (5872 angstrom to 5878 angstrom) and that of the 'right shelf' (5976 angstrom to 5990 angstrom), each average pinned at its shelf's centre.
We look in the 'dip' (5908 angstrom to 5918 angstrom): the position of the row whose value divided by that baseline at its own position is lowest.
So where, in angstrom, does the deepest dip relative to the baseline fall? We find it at 5911.0 angstrom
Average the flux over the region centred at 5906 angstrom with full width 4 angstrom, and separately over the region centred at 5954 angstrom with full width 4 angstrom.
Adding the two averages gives 32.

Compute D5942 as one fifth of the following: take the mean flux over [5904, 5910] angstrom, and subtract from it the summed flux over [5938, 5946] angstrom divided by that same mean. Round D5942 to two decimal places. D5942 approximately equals 2.67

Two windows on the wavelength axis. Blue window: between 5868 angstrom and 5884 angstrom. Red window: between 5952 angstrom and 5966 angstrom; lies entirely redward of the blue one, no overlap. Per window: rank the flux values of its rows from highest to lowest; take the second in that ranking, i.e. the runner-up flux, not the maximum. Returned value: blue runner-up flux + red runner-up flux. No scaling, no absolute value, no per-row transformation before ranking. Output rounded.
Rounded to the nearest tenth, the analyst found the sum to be 40.3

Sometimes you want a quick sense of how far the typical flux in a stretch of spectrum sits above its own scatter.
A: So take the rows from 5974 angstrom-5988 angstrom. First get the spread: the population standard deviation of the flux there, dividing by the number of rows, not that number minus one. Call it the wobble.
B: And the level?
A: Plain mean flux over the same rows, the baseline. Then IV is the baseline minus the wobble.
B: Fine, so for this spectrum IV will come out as 17.0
